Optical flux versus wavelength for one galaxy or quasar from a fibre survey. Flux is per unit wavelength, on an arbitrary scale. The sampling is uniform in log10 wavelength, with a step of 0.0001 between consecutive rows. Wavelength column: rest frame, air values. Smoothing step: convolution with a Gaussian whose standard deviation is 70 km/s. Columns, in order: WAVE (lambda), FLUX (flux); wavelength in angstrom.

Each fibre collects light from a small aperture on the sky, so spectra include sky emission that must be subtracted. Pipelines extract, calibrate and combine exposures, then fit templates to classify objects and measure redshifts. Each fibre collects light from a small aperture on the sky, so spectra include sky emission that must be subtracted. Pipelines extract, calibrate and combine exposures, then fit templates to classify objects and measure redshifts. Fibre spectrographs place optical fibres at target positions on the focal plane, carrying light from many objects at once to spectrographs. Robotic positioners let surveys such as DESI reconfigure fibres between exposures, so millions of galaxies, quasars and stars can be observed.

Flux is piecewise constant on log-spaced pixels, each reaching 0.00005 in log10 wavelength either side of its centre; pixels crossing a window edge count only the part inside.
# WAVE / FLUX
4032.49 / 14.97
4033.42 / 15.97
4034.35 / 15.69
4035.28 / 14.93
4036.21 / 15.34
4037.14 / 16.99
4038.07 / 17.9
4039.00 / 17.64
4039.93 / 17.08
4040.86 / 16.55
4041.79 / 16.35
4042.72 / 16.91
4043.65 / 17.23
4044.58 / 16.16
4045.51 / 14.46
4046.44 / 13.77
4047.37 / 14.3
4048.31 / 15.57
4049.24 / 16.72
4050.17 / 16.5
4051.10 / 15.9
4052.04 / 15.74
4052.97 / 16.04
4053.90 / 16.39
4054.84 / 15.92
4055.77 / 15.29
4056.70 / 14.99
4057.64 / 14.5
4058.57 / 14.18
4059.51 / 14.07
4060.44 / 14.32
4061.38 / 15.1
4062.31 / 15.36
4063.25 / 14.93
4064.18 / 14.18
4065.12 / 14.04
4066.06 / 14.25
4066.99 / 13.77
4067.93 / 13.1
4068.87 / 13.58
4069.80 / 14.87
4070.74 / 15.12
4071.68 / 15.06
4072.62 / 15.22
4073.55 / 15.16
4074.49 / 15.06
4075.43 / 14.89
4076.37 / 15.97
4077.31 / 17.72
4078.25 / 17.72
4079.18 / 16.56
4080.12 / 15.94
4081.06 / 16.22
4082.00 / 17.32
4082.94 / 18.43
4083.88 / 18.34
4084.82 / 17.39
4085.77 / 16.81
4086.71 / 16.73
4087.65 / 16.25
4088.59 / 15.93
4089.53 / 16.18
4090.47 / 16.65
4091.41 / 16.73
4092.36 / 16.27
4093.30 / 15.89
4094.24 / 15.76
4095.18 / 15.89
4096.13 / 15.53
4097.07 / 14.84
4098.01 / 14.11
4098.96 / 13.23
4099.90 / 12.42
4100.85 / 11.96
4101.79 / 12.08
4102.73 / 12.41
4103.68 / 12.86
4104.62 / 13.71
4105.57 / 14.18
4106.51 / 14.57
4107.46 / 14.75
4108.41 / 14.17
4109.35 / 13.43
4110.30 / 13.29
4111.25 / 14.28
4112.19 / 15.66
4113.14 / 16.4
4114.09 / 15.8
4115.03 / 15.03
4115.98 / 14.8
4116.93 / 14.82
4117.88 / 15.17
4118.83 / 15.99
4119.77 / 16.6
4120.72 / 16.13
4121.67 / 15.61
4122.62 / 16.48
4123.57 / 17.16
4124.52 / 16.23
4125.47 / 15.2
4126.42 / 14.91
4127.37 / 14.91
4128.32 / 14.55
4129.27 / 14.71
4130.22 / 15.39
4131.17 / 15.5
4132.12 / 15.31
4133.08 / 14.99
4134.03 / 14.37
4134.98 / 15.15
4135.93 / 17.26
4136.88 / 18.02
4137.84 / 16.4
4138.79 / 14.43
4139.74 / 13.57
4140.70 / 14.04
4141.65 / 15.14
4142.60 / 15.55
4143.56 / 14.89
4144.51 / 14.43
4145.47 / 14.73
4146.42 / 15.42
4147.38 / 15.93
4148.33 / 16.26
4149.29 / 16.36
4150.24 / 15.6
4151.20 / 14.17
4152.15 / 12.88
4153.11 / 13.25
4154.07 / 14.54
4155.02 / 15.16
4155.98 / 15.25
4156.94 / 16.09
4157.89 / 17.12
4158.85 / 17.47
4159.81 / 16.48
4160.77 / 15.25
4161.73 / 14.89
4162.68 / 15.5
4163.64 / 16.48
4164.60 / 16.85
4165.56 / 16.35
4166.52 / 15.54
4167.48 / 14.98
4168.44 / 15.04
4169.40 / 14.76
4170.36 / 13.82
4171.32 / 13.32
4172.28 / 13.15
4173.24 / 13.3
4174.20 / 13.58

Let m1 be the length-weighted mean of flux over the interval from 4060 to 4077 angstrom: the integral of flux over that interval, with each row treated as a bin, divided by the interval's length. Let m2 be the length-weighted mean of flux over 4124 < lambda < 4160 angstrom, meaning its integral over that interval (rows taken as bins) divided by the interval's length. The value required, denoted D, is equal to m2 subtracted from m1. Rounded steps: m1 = 14.7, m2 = 15.3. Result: -0.61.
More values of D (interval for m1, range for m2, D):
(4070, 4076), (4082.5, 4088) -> -2.24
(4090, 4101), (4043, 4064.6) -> -0.29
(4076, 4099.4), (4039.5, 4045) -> -0.39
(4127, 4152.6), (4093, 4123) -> 0.58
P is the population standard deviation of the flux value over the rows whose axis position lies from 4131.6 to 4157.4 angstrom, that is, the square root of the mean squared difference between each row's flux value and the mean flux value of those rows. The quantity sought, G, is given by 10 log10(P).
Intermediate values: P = 1.13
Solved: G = 0.5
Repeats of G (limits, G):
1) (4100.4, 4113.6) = 1.0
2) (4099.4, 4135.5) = 1.0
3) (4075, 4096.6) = -0.6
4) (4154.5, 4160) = -0.6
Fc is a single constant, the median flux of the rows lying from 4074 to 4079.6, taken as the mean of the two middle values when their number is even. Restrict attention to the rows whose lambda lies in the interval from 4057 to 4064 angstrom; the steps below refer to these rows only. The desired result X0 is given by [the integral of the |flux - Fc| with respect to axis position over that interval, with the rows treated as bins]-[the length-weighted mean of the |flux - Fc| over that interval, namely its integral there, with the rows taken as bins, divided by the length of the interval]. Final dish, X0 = 9.8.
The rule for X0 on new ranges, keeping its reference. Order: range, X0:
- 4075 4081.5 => 4.1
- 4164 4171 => 6.9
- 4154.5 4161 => 4.4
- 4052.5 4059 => 5.3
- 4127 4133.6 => 6.8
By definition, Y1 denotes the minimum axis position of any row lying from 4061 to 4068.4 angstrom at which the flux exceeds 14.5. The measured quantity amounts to 4061.38 angstrom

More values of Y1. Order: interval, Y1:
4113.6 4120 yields 4114.09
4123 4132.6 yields 4123.57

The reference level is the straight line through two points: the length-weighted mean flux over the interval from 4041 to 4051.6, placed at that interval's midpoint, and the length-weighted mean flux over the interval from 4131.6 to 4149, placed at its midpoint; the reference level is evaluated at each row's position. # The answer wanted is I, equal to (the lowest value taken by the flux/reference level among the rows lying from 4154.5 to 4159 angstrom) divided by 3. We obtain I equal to 0.33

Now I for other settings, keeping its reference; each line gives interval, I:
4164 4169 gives 0.33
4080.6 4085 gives 0.35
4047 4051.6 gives 0.30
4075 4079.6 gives 0.32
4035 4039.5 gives 0.31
